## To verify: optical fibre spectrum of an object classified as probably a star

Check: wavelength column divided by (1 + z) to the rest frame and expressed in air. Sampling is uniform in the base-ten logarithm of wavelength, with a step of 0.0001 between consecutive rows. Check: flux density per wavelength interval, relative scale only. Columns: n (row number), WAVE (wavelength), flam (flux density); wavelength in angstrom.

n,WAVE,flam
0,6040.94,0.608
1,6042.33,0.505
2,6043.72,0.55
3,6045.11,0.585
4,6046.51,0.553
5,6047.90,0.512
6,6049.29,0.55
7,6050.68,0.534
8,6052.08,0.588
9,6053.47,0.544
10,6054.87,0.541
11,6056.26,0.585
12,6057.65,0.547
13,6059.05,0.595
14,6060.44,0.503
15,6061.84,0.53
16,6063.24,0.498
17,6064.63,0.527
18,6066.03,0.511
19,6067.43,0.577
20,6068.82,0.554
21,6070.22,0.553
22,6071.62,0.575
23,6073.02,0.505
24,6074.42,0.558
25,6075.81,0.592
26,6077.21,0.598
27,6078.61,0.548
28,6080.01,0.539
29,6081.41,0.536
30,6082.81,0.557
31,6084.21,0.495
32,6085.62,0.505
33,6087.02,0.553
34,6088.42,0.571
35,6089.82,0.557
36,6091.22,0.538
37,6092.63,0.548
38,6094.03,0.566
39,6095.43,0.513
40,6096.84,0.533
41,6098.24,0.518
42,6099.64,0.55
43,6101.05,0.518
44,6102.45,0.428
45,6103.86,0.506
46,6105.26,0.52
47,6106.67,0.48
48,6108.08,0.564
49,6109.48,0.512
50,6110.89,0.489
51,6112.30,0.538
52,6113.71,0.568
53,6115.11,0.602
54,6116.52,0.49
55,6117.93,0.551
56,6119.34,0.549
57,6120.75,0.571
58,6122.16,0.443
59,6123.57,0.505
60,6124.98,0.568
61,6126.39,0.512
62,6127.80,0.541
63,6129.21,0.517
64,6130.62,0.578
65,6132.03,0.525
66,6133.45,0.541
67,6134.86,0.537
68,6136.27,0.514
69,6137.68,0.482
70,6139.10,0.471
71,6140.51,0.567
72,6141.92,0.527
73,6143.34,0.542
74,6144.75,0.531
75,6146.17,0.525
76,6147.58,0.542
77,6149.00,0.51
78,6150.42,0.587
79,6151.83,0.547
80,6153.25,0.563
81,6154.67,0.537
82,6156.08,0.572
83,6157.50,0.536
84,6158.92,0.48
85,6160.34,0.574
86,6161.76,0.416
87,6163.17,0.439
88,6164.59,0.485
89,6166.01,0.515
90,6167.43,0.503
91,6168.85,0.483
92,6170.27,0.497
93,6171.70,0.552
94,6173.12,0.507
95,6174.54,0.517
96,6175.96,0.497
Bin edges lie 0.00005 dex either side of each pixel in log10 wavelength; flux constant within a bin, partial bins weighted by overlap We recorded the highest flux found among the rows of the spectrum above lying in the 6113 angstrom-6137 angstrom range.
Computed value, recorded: 0.602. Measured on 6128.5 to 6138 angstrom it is 0.578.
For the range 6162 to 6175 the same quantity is 0.552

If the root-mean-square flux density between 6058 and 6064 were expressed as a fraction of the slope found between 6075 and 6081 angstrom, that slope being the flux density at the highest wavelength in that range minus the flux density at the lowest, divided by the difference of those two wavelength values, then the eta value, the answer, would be -42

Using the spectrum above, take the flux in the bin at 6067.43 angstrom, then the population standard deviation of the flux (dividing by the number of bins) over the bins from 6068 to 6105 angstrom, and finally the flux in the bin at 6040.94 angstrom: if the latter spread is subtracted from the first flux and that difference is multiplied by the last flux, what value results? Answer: 0.3300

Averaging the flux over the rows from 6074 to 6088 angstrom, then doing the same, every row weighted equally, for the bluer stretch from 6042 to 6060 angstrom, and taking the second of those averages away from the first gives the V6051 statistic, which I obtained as -0.005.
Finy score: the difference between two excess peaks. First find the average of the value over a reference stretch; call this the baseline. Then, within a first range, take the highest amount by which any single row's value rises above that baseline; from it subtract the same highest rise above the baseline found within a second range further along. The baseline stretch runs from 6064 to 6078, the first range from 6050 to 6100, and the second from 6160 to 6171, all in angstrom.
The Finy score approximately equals 0.024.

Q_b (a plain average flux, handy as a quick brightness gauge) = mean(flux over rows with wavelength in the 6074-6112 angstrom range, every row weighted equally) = 0.533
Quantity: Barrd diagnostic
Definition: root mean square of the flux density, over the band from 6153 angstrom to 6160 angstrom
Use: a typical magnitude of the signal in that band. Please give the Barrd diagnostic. 0.539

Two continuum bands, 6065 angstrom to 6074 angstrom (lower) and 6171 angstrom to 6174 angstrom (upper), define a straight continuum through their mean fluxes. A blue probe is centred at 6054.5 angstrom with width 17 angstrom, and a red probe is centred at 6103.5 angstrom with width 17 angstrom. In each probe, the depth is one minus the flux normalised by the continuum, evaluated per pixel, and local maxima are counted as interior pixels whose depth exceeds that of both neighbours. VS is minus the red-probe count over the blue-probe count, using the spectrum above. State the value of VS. -0.60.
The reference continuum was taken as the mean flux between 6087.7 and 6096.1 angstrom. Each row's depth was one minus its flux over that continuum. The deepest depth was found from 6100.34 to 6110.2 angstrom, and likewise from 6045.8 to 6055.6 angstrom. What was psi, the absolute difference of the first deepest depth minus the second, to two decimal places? 0.15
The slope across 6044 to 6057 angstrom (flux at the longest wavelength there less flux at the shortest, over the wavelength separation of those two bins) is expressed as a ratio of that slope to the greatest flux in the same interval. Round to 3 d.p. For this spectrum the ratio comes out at 0.000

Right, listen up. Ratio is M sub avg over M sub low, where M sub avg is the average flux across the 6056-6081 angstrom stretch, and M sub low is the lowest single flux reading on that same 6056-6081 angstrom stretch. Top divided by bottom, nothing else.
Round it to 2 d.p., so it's 1.10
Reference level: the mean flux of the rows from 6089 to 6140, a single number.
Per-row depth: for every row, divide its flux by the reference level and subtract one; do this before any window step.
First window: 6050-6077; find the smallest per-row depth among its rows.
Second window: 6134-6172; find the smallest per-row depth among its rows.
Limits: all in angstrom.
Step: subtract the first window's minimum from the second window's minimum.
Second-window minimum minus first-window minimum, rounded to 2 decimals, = -0.16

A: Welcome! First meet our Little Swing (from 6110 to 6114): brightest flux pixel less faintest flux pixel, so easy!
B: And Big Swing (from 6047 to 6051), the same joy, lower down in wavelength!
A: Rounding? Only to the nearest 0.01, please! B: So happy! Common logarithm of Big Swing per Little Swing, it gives -0.32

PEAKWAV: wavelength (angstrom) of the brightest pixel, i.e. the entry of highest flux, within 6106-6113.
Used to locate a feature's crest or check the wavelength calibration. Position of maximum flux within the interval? 6108.08 angstrom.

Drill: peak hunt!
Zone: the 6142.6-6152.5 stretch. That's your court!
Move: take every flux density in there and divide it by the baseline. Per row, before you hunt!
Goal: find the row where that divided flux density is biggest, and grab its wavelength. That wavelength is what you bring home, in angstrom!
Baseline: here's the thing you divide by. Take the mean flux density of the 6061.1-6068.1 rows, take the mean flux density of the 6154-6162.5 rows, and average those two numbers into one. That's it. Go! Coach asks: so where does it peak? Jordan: 6150.42 angstrom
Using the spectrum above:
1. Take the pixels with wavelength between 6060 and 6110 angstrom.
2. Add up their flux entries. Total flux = 19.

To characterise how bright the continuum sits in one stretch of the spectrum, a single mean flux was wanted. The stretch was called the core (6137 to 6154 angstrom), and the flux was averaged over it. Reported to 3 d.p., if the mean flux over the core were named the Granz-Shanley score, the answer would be 0.533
